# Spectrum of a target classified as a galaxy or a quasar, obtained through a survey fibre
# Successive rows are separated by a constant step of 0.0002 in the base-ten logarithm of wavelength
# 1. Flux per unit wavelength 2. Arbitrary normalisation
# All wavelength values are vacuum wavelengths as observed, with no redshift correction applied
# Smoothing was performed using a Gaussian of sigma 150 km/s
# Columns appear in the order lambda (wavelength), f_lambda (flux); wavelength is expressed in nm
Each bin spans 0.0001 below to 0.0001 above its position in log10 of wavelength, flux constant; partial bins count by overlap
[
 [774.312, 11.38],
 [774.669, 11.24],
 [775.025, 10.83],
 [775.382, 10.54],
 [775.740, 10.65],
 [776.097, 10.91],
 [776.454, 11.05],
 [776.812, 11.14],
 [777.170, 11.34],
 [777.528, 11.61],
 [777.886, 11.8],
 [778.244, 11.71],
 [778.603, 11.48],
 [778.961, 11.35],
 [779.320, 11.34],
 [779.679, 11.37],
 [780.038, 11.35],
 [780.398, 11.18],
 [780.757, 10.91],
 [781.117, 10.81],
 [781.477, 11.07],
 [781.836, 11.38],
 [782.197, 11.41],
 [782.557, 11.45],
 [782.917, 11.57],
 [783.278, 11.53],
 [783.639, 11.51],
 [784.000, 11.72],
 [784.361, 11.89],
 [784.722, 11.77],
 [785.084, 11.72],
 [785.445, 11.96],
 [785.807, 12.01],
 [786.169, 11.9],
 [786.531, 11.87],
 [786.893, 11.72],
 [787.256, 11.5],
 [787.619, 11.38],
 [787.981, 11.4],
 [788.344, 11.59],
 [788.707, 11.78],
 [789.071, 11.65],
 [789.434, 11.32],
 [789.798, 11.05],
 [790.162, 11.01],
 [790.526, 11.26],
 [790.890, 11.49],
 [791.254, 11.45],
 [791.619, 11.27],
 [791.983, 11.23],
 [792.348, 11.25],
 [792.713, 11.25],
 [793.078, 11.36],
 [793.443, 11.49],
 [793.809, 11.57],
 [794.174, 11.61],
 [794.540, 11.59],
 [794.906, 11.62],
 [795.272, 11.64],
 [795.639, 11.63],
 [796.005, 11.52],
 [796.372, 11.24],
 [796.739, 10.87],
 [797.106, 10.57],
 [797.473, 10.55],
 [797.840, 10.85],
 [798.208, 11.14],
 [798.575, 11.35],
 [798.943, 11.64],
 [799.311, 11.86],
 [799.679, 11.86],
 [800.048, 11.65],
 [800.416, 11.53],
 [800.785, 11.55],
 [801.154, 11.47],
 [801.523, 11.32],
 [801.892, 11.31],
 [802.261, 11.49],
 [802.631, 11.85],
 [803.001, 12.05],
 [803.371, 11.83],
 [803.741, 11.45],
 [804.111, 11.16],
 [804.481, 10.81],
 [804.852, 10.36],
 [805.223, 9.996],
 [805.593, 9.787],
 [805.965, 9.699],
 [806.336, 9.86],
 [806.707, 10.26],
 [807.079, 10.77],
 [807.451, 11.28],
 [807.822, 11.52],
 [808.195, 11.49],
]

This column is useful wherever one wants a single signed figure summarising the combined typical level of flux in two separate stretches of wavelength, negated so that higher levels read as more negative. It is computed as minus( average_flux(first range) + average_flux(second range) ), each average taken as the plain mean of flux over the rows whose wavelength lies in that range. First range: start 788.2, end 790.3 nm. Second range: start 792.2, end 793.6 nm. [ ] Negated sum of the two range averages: -22.74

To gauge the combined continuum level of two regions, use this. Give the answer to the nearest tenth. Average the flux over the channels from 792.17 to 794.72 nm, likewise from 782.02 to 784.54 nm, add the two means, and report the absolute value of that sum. 23.0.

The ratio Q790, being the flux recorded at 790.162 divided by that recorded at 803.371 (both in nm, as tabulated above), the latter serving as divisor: 0.931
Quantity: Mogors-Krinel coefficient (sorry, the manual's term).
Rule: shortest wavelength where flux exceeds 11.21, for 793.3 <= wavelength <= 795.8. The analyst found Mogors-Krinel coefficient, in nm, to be 793.443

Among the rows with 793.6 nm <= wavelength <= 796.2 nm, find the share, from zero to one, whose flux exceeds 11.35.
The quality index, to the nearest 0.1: 1.0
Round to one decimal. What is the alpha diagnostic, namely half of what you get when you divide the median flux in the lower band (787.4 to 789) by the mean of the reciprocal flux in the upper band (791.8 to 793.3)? 64.8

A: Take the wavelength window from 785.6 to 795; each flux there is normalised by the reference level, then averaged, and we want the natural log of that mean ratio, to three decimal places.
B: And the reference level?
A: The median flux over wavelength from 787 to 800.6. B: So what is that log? 0.003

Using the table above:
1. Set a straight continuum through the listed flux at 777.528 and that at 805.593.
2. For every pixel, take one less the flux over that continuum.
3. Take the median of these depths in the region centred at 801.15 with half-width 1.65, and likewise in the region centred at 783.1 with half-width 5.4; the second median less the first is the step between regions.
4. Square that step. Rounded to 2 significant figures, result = 0.014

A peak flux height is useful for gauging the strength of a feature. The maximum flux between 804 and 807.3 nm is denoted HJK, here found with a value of 11.16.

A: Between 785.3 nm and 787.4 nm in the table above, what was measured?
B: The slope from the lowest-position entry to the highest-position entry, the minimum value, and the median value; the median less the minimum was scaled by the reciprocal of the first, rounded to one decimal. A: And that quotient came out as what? -1.5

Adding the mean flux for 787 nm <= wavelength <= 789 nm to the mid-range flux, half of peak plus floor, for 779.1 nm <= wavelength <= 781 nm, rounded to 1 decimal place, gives 22.7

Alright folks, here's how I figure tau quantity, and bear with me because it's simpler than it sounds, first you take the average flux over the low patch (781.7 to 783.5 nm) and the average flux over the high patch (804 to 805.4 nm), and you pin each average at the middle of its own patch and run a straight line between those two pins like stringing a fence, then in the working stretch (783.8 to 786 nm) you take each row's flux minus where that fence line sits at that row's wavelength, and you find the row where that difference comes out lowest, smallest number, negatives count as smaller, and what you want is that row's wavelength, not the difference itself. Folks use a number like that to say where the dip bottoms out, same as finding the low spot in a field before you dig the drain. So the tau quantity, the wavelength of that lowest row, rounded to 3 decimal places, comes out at 784.000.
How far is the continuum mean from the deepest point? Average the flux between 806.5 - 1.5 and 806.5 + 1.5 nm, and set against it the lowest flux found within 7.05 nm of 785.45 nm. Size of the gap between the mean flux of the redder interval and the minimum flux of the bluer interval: 0.41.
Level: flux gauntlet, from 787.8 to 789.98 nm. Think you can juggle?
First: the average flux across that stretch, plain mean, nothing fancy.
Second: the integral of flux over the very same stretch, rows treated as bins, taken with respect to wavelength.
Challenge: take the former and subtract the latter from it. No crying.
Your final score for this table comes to -14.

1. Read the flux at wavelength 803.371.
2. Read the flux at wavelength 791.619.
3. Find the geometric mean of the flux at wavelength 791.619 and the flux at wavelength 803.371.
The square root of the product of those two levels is 11.5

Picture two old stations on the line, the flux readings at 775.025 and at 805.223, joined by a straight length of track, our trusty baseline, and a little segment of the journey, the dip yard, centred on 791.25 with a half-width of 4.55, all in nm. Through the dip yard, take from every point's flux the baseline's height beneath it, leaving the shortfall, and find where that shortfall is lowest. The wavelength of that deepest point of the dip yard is 790.162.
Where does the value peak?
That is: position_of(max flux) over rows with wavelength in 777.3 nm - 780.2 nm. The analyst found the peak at 777.886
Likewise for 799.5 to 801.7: 799.679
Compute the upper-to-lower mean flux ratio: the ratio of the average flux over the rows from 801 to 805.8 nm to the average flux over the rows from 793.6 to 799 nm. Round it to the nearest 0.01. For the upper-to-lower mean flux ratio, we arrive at 0.99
